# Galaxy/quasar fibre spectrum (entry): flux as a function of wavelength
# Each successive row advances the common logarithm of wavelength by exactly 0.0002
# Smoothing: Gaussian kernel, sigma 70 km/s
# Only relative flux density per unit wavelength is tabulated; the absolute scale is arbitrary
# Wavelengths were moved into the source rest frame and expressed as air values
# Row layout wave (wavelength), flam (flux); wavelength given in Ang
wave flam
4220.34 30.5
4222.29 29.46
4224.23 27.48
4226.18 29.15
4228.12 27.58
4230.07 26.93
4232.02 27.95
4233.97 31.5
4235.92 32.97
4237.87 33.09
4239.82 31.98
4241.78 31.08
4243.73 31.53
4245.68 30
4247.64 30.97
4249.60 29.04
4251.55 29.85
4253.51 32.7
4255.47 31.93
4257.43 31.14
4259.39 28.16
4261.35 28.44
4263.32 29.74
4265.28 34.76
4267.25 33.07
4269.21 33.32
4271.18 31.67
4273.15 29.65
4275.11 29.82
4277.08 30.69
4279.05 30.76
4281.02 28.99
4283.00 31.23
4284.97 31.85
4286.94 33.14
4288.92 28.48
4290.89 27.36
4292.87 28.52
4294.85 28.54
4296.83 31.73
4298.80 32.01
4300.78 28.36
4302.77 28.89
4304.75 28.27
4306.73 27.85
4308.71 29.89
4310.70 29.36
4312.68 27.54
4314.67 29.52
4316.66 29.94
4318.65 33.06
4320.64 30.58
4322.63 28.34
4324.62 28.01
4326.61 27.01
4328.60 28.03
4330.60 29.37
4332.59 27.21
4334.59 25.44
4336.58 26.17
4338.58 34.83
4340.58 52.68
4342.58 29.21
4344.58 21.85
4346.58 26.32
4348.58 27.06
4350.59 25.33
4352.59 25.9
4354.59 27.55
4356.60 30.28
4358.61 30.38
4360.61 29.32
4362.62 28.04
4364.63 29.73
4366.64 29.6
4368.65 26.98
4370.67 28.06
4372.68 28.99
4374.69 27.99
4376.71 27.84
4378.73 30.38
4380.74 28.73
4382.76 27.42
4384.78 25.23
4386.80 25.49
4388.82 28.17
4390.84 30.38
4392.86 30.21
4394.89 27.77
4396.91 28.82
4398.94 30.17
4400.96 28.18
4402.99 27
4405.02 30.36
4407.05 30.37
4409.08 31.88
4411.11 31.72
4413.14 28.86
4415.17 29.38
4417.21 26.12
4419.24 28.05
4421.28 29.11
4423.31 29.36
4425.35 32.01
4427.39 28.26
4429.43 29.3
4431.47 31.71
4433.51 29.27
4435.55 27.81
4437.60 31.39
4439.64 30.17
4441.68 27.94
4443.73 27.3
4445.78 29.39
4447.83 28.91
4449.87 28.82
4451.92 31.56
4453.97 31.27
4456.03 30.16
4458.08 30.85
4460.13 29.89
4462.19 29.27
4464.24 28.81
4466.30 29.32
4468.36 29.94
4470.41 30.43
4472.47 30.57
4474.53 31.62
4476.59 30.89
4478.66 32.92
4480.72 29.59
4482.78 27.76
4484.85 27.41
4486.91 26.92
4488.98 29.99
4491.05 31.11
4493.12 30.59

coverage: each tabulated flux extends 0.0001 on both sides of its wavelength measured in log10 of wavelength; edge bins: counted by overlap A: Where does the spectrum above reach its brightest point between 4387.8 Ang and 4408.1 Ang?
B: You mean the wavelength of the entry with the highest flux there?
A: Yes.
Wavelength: 4390.84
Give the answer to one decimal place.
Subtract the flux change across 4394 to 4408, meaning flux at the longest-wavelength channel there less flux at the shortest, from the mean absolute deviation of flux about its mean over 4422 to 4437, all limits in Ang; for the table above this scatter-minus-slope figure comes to -1.4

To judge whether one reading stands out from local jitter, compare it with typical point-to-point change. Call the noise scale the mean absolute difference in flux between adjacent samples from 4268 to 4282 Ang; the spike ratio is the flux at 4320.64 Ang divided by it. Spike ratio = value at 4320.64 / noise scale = 28.0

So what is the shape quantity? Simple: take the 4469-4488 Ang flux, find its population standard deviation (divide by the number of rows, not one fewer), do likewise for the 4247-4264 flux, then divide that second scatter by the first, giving 0.77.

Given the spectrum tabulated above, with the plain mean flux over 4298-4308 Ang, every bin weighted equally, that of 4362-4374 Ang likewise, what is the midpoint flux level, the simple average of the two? 28.8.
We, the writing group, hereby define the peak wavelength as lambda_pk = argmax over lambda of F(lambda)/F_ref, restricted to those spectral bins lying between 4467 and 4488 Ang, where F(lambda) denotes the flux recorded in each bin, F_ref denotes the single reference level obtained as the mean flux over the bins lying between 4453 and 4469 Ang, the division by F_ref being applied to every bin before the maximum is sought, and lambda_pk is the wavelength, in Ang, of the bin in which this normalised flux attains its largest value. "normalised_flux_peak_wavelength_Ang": 4478.66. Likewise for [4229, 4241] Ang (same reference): 4237.87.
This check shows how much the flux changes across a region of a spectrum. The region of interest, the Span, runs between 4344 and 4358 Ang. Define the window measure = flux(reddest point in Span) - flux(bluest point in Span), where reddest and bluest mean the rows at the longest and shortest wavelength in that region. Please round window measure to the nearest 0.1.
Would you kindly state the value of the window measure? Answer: 8.4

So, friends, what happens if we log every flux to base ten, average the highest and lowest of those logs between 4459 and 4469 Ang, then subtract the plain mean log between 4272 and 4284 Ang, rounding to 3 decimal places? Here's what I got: -0.012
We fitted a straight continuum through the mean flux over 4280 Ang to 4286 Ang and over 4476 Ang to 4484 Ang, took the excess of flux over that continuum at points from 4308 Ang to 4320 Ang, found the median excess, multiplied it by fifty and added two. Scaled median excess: -44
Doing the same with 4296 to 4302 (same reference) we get 55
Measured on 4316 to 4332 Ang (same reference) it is -85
